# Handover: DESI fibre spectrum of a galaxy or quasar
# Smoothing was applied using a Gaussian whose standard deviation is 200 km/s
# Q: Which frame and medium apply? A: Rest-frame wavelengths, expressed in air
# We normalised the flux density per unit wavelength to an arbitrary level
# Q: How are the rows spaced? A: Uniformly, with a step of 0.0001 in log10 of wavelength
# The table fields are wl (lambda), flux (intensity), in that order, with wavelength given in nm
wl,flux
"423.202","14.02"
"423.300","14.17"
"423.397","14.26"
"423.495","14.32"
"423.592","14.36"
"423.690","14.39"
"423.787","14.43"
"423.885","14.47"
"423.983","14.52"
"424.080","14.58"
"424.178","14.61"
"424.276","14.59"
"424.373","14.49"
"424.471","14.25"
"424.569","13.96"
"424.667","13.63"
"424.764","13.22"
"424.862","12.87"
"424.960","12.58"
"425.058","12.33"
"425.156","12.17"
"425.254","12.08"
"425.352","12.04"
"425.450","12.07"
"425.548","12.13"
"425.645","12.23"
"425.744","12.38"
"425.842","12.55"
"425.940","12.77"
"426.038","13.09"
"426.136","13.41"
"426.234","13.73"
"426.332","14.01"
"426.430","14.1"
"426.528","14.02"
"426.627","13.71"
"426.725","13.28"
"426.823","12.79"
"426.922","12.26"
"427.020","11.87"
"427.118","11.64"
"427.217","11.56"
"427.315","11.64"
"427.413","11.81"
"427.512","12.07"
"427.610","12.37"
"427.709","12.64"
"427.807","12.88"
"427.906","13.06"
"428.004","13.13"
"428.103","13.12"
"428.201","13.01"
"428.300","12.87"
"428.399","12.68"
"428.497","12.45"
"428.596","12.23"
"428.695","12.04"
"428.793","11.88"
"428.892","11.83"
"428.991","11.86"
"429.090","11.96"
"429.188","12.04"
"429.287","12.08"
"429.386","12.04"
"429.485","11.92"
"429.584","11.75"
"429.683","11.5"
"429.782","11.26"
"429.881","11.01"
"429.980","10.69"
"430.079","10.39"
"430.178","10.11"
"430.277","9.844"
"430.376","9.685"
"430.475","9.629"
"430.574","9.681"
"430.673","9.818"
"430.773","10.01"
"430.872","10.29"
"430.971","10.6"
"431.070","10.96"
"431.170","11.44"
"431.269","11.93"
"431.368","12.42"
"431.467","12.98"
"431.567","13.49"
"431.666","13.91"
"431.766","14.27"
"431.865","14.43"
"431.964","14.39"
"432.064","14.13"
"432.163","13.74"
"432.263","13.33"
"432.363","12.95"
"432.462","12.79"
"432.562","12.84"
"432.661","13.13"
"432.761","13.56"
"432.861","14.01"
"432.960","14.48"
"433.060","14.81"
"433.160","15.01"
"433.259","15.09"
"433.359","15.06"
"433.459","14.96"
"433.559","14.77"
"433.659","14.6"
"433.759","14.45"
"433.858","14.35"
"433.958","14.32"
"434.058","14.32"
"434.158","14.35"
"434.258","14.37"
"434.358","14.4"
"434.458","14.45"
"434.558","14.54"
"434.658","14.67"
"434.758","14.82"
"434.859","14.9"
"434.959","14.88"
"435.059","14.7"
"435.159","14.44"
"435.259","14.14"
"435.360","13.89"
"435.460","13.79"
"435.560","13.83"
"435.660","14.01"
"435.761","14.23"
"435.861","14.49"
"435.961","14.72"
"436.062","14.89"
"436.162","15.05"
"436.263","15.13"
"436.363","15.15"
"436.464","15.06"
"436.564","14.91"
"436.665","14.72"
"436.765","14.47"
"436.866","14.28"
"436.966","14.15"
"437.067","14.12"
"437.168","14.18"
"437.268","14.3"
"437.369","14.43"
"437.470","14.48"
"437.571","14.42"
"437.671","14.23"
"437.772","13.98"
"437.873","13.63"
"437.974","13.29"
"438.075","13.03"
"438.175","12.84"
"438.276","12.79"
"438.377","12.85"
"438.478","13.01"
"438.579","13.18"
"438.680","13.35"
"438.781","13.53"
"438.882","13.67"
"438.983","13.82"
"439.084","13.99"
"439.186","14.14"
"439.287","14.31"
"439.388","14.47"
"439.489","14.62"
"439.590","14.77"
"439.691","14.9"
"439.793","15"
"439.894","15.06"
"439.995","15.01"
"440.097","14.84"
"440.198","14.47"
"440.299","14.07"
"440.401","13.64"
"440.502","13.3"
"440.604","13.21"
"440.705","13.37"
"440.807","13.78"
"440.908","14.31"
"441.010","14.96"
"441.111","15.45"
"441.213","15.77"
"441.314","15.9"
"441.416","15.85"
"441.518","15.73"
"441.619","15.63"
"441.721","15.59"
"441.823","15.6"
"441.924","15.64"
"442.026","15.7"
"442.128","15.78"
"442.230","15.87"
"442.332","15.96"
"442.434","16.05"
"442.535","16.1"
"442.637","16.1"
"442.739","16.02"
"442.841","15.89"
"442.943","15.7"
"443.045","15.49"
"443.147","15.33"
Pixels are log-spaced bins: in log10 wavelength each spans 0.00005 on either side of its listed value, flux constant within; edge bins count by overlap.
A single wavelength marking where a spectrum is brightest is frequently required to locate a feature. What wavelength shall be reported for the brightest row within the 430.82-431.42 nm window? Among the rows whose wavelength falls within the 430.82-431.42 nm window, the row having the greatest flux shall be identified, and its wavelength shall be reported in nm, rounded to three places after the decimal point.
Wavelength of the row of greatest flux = 431.368 nm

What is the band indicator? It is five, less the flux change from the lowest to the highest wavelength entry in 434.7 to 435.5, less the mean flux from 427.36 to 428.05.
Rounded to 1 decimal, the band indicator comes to -6.5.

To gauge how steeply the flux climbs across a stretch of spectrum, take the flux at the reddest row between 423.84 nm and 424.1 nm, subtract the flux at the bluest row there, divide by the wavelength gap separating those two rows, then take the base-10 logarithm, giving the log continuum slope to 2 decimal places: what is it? -0.25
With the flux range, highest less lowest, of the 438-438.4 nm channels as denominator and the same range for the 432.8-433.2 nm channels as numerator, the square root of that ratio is 2.0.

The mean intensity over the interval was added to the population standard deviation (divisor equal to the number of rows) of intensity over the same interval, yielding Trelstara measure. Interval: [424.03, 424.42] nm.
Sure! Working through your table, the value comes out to 14.6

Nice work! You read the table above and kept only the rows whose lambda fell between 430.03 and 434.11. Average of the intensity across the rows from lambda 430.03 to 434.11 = 12.9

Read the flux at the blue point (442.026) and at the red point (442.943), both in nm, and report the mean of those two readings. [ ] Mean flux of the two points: 15.7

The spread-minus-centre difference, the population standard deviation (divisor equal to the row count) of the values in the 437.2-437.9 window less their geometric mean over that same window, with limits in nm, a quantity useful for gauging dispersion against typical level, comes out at -13.9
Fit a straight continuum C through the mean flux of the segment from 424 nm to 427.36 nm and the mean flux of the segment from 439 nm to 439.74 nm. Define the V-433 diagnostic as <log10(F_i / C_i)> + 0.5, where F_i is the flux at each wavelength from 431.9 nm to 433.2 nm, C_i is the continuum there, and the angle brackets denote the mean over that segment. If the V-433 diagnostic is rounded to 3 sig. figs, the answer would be 0.501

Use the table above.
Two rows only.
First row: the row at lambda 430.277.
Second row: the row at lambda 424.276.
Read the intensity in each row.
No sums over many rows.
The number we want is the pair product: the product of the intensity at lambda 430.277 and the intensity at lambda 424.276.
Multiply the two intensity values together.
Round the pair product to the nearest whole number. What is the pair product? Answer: 144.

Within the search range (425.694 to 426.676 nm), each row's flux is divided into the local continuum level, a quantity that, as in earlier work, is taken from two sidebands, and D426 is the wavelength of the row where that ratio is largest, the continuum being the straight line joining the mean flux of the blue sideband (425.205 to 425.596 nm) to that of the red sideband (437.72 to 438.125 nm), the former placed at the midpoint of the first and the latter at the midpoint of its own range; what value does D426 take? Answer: 425.744 nm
